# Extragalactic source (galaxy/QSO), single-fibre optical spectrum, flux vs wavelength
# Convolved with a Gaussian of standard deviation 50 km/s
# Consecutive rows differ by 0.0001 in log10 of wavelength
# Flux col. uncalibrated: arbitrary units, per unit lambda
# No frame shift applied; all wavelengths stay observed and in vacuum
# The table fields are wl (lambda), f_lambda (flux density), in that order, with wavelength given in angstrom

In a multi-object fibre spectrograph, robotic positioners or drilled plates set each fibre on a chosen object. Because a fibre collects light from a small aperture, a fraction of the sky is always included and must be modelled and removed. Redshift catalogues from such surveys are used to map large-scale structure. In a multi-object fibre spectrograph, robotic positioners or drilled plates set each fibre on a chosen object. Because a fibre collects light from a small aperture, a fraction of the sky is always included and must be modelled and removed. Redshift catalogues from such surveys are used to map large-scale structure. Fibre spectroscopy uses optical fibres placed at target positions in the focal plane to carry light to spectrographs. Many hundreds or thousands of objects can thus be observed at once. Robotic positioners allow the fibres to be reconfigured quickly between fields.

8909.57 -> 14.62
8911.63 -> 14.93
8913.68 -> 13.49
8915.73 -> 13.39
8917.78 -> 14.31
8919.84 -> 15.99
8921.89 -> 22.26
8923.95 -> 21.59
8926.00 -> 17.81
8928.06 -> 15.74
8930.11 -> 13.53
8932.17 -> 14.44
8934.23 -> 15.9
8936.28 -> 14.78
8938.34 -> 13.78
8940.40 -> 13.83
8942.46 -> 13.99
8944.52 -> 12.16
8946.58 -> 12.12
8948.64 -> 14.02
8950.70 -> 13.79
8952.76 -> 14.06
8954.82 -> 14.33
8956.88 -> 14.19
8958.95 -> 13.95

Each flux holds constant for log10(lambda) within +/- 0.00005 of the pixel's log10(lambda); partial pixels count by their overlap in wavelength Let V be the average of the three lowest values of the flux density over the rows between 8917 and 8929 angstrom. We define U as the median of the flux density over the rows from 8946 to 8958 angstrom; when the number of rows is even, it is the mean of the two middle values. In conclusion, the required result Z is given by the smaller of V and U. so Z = 14.0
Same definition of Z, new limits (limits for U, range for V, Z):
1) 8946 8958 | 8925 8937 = 14.0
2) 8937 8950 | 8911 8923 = 13.7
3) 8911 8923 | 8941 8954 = 12.7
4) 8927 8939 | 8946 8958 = 13.3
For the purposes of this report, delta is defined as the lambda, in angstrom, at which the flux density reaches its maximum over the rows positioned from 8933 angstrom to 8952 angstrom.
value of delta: 8934.23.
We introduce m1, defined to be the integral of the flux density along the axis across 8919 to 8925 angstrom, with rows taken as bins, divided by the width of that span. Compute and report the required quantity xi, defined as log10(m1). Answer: 1.30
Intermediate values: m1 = 20.1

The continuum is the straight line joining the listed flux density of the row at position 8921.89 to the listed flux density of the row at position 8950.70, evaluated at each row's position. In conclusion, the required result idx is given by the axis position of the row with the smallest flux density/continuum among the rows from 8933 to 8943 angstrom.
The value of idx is 8938.34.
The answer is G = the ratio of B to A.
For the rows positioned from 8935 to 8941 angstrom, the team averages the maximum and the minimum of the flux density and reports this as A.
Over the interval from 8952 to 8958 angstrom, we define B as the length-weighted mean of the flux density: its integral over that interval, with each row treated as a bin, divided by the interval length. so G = 1.0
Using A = 14.3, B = 14.2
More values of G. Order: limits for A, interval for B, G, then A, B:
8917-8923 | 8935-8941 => 0.8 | 18.3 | 14.2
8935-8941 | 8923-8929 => 1.3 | 14.3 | 18.4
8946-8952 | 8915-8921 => 1.1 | 13.1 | 14.8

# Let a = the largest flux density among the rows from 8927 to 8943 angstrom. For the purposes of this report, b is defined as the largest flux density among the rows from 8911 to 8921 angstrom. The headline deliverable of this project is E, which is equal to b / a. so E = 1.01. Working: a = 15.9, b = 15.99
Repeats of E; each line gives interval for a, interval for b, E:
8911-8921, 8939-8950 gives 0.88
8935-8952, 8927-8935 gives 1.08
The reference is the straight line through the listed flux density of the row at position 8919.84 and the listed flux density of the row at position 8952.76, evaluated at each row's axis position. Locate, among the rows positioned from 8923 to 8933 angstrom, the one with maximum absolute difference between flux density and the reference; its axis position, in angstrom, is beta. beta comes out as 8923.95 angstrom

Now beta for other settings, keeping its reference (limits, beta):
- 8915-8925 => 8921.89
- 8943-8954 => 8944.52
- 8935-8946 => 8944.52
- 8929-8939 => 8930.11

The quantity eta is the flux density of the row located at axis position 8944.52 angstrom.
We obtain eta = 12.16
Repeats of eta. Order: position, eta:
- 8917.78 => 14.31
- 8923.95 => 21.59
